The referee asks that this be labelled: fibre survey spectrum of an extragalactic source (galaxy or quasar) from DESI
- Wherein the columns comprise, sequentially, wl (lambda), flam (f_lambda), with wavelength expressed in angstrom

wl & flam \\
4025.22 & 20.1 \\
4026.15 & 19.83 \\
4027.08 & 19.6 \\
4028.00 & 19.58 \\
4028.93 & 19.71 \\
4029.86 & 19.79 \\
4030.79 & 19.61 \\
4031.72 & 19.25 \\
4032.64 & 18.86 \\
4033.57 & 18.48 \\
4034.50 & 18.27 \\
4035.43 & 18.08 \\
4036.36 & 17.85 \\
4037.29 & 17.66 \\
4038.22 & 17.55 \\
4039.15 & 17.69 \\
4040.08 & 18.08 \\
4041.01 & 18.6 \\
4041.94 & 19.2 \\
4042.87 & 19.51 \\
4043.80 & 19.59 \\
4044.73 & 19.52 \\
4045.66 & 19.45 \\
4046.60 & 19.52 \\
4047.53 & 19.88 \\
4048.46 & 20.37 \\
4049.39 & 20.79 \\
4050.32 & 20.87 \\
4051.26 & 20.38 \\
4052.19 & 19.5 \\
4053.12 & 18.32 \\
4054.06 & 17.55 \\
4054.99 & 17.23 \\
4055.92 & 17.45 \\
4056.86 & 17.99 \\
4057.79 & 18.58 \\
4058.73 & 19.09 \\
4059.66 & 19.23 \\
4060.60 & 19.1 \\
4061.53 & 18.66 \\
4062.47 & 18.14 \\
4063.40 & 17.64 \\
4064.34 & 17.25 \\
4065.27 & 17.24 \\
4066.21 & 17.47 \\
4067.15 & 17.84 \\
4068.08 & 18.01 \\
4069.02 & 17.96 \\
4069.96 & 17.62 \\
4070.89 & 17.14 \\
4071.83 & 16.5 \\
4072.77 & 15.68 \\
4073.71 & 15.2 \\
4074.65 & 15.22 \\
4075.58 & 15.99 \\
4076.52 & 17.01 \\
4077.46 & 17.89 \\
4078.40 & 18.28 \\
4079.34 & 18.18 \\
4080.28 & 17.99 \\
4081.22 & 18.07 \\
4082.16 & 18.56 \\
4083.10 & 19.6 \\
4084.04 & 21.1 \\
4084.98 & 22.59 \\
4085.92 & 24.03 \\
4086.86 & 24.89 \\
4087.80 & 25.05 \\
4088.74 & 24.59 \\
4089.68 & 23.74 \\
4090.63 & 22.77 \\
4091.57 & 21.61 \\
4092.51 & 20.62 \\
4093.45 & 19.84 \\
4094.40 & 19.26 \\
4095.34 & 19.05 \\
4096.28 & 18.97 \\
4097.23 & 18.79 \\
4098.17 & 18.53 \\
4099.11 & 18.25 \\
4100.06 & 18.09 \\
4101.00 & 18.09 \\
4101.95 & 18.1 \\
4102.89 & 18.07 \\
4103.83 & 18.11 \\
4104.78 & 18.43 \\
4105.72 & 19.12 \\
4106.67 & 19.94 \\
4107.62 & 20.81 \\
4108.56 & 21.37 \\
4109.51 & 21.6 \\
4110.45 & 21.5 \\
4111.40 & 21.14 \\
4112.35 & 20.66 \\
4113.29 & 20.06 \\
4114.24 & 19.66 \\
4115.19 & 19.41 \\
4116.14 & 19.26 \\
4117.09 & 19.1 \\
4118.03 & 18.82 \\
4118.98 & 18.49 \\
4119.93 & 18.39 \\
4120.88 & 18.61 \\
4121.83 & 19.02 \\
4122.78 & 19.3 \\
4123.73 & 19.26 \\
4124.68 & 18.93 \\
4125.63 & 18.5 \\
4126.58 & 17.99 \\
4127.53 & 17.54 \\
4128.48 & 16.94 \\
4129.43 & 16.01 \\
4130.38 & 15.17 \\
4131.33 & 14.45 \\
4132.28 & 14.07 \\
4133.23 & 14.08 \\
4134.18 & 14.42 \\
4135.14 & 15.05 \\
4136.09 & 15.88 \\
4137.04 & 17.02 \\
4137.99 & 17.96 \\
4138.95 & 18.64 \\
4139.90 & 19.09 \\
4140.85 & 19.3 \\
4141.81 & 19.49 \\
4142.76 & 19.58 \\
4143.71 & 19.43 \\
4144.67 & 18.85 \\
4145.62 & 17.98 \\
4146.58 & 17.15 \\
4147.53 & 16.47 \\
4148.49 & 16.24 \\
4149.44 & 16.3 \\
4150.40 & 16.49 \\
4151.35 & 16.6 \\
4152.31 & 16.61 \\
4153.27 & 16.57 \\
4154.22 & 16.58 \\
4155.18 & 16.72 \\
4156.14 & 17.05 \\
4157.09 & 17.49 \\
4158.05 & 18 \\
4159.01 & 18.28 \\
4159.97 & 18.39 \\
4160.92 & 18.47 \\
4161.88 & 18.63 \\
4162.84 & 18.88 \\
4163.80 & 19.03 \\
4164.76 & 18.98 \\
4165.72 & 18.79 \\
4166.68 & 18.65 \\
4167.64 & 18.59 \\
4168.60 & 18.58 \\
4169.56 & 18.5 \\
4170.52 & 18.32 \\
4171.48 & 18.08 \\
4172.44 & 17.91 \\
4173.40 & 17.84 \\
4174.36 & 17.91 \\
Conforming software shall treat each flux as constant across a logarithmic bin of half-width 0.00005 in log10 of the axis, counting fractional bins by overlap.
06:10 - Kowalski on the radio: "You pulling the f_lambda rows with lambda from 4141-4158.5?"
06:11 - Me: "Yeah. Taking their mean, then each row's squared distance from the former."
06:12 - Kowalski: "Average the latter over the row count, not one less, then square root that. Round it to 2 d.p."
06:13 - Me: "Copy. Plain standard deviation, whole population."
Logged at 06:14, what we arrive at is 1.14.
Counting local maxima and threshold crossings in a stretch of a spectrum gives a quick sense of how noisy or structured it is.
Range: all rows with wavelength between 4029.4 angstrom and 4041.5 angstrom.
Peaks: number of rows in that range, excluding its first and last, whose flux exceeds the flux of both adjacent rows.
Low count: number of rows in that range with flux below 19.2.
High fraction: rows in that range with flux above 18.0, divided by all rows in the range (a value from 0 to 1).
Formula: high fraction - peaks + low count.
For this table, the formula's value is 11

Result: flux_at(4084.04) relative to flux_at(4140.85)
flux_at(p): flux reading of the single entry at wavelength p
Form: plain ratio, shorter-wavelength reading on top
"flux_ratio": 1.09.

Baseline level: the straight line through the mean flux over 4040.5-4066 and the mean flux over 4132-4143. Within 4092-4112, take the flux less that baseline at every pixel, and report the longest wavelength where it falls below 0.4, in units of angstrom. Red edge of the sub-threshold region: 4103.83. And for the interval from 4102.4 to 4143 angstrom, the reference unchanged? 4137.04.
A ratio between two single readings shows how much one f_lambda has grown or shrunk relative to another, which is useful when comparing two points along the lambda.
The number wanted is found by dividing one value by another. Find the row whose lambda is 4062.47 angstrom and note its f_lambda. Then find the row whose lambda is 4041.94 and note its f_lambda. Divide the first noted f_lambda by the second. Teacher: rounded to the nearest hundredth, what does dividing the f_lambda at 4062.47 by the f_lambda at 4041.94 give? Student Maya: 0.94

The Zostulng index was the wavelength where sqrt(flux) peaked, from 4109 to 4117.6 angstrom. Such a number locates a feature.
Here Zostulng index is 4109.51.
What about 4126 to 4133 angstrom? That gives 4126.58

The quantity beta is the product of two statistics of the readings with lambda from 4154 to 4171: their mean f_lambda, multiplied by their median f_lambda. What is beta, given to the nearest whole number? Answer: 337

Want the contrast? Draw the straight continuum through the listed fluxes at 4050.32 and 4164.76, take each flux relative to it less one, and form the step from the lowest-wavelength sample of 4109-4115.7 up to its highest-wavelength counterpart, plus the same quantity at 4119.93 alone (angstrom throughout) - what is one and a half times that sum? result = -0.26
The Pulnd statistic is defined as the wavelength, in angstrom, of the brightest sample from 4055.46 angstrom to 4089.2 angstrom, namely 4087.80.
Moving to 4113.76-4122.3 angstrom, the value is 4114.24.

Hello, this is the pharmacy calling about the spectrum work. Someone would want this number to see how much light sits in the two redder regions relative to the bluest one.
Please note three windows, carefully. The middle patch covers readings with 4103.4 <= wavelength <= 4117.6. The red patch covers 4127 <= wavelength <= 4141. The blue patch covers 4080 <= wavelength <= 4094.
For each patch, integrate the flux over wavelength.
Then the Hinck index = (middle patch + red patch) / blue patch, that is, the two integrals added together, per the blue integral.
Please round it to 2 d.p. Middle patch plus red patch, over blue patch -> 1.69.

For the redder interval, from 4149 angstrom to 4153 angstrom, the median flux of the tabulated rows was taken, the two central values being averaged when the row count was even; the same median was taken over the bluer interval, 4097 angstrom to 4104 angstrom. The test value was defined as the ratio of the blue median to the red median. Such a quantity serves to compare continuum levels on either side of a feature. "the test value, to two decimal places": 1.09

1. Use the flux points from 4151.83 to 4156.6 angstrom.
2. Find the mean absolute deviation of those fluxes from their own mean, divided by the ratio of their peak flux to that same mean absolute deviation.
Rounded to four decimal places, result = 0.0012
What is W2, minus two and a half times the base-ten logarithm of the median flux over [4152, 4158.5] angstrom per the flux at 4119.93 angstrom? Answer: 0.10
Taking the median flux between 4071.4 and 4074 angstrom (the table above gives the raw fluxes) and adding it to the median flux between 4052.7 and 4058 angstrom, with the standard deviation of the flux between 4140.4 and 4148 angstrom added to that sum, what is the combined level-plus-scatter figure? 34.6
